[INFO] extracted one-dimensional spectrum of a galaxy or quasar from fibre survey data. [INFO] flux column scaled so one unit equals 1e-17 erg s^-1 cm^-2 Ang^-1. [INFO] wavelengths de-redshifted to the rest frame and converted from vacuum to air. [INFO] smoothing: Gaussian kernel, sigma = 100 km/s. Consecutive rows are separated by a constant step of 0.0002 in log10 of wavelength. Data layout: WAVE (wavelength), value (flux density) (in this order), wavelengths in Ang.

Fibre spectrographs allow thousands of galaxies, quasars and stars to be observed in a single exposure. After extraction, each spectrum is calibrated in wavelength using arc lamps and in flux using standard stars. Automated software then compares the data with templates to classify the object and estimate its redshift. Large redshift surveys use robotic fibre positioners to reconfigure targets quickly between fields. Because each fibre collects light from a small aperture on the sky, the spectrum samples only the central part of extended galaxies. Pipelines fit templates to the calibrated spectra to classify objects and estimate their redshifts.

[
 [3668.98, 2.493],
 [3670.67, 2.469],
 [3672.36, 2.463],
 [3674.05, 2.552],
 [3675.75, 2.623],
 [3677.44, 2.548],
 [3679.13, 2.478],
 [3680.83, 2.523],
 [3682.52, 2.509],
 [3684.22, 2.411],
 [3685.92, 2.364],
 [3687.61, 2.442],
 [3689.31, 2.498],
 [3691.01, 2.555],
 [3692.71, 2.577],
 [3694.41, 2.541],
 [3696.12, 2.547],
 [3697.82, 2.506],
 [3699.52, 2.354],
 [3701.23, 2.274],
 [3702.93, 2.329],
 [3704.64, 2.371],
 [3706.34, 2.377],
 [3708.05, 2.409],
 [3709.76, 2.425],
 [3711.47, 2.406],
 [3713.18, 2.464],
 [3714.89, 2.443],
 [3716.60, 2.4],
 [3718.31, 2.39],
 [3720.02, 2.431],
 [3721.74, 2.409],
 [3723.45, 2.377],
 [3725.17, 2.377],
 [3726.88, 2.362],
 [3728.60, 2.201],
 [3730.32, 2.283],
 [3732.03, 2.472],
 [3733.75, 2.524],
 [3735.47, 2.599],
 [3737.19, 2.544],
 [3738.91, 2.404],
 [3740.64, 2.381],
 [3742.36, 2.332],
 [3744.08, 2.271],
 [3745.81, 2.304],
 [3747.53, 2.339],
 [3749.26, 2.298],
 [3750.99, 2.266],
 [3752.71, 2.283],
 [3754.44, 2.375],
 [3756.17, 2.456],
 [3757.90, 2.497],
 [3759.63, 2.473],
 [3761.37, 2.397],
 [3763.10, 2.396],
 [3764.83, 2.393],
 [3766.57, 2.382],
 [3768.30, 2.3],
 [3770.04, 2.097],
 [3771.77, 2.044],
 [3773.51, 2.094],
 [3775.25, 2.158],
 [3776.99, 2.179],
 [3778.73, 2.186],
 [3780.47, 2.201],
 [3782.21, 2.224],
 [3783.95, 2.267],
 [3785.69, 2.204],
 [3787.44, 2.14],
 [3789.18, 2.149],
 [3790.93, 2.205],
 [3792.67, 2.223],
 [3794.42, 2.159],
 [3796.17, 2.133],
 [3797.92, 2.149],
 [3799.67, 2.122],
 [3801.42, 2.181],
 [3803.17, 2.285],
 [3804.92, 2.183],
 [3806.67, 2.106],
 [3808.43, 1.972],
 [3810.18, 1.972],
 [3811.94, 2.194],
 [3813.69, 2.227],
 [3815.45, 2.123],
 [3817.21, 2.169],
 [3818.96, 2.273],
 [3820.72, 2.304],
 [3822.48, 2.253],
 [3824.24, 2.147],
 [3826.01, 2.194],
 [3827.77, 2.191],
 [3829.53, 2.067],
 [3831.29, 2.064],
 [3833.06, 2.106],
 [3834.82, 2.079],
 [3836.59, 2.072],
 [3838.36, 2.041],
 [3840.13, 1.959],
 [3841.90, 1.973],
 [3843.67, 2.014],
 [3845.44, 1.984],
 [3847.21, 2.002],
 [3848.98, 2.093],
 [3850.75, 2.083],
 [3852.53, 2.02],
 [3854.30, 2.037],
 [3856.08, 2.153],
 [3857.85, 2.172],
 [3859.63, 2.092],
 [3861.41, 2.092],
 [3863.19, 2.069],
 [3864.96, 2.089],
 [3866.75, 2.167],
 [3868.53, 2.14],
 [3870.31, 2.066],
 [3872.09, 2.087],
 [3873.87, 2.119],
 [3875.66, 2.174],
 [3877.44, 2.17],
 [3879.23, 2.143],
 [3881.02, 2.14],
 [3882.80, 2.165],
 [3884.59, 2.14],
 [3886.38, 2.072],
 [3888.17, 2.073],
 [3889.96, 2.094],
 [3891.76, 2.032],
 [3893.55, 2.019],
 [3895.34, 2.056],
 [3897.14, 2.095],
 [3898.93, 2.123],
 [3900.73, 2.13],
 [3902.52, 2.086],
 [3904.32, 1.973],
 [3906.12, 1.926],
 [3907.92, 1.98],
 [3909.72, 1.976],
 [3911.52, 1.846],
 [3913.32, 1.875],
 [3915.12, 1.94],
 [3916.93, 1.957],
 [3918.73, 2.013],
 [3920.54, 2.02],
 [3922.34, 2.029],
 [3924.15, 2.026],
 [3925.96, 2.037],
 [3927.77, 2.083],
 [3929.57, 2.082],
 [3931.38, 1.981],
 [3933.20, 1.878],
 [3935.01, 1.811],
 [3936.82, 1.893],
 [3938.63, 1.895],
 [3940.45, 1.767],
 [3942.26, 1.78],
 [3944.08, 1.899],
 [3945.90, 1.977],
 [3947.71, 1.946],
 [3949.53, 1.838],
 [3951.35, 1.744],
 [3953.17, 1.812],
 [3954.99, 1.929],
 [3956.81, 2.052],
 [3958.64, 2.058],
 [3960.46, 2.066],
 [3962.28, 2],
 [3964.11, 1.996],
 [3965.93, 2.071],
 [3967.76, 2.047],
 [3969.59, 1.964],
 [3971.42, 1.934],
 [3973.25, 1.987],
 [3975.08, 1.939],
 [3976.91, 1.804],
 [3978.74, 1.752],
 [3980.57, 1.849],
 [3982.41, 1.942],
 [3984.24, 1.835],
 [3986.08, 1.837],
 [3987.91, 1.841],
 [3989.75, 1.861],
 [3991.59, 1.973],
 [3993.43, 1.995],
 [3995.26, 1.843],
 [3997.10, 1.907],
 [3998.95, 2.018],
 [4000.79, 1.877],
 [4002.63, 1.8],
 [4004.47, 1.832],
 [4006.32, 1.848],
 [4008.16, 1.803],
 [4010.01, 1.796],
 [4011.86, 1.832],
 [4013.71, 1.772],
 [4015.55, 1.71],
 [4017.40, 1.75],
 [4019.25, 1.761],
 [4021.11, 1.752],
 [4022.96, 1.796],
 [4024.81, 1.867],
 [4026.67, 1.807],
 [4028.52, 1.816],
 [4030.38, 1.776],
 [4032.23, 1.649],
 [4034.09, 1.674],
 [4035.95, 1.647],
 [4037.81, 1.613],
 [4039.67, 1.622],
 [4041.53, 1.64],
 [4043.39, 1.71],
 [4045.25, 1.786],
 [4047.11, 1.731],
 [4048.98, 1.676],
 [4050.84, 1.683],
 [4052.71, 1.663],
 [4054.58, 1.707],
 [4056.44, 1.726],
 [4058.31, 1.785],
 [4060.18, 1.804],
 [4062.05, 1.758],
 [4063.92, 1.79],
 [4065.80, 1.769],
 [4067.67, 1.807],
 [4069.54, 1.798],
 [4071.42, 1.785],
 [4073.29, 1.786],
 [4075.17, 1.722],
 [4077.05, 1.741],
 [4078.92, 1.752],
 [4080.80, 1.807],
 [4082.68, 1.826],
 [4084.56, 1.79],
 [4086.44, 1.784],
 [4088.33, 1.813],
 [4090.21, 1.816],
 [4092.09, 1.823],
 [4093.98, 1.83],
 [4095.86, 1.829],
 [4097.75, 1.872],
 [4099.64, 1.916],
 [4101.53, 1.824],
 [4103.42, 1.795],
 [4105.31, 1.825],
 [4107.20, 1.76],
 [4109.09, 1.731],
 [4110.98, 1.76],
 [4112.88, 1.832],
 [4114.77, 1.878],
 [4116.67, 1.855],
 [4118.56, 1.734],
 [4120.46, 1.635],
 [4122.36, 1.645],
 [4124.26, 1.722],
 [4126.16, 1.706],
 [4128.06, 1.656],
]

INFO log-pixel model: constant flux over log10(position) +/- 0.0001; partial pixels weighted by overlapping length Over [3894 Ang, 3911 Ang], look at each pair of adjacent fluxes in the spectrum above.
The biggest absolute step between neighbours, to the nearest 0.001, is 0.113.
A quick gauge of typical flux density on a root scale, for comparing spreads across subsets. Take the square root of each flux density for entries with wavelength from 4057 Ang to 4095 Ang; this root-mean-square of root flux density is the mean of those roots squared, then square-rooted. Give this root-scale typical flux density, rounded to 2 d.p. 1.34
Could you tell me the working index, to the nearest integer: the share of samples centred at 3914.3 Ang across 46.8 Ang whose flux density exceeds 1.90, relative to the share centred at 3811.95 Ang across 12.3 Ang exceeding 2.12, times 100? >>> 141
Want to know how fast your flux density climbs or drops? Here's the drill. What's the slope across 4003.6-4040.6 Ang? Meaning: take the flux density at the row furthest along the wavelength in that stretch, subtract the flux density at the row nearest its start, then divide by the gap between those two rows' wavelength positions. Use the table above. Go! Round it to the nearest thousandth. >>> -0.006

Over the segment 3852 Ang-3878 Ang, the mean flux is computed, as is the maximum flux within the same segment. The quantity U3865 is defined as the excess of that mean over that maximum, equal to -0.06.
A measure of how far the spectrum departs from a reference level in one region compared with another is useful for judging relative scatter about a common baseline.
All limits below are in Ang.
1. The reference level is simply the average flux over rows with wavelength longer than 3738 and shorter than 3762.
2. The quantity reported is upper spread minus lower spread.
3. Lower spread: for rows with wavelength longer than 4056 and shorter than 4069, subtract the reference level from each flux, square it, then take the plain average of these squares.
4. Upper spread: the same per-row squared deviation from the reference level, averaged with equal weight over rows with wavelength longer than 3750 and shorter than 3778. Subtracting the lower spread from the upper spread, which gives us -0.32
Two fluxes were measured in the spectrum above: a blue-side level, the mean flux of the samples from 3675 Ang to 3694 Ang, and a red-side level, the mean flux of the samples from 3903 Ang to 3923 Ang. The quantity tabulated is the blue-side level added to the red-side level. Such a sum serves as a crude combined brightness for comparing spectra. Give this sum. 4.46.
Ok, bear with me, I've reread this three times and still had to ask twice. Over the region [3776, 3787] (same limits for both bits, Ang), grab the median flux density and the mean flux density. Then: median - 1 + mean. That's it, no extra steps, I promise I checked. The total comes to 3.4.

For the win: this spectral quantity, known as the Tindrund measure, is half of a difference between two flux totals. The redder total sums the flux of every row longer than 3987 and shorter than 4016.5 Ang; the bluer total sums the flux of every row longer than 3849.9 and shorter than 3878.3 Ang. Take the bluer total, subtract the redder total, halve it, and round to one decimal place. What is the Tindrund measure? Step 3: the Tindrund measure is 2.0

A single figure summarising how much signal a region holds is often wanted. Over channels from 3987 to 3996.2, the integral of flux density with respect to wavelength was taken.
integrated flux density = 17.5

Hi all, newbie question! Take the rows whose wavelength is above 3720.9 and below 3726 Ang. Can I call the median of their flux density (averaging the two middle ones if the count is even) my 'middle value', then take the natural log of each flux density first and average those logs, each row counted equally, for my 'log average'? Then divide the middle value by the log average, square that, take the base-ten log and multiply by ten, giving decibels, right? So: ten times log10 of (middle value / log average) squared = 8.7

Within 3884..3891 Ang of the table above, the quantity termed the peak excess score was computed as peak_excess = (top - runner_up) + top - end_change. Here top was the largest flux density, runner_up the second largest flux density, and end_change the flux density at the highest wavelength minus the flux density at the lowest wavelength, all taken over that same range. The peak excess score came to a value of 2.23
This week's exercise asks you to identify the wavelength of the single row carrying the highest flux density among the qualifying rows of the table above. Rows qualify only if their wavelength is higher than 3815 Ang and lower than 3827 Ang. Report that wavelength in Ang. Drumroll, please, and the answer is 3820.72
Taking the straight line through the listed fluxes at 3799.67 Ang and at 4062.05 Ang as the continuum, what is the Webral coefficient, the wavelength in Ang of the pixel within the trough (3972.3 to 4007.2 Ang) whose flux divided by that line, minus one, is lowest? 3978.74 Ang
